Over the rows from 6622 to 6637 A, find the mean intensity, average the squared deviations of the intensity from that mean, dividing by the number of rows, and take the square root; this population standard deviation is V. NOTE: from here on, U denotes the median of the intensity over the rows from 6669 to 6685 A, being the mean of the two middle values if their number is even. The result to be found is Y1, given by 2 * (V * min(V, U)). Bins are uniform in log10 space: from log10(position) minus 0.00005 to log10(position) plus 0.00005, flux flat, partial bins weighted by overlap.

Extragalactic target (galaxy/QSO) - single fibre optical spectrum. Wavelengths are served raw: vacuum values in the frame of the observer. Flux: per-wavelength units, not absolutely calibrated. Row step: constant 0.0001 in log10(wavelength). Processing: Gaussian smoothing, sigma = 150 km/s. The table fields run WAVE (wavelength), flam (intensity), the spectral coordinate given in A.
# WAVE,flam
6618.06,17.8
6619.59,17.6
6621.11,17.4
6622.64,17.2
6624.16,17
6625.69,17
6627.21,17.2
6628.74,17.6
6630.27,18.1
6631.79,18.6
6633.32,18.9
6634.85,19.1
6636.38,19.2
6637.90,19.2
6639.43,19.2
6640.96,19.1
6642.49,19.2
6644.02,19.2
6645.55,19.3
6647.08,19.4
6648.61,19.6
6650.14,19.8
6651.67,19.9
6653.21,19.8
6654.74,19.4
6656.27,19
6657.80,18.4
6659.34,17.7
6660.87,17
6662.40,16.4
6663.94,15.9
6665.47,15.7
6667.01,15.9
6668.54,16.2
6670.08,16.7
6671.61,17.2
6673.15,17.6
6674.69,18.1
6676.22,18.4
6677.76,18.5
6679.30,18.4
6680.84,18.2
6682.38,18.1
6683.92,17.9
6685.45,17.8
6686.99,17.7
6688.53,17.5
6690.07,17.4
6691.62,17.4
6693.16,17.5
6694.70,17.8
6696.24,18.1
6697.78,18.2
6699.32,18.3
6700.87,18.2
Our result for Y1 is 1.45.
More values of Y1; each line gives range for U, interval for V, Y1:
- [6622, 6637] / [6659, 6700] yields 1.33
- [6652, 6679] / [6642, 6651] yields 0.10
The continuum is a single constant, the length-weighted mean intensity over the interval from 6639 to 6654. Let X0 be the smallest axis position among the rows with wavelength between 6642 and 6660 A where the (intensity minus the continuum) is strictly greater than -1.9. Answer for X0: 6642.49 A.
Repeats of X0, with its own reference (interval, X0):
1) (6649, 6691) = 6650.14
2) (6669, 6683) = 6673.15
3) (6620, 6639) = 6628.74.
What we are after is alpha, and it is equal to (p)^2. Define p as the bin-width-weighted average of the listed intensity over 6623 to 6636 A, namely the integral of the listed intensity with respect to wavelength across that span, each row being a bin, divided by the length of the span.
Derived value 322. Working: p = 18.0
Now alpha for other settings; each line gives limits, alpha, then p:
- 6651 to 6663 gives 341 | 18.5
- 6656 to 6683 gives 302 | 17.4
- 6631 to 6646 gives 365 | 19.1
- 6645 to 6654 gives 386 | 19.6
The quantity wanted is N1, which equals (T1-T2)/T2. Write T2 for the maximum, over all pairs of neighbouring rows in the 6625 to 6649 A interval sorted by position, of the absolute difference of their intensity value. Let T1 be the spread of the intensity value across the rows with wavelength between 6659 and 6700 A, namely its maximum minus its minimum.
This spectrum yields 5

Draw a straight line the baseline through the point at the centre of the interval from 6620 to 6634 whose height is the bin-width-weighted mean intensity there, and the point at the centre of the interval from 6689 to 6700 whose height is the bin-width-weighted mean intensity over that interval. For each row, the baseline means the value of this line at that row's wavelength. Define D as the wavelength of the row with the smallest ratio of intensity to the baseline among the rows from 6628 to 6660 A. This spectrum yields 6628.74 A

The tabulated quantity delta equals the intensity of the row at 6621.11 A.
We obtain 17.4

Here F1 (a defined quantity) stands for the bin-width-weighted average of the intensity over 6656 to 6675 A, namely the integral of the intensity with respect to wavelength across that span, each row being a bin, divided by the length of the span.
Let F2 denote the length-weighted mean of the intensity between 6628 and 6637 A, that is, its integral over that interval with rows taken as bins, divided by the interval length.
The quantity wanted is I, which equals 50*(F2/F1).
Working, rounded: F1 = 16.98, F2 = 18.6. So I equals 54.7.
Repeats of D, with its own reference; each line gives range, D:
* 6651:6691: 6665.47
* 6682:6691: 6690.07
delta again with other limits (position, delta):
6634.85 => 19.1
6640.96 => 19.1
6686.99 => 17.7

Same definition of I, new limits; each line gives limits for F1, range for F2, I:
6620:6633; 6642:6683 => 51.5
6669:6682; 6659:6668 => 45.9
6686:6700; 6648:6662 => 53.2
